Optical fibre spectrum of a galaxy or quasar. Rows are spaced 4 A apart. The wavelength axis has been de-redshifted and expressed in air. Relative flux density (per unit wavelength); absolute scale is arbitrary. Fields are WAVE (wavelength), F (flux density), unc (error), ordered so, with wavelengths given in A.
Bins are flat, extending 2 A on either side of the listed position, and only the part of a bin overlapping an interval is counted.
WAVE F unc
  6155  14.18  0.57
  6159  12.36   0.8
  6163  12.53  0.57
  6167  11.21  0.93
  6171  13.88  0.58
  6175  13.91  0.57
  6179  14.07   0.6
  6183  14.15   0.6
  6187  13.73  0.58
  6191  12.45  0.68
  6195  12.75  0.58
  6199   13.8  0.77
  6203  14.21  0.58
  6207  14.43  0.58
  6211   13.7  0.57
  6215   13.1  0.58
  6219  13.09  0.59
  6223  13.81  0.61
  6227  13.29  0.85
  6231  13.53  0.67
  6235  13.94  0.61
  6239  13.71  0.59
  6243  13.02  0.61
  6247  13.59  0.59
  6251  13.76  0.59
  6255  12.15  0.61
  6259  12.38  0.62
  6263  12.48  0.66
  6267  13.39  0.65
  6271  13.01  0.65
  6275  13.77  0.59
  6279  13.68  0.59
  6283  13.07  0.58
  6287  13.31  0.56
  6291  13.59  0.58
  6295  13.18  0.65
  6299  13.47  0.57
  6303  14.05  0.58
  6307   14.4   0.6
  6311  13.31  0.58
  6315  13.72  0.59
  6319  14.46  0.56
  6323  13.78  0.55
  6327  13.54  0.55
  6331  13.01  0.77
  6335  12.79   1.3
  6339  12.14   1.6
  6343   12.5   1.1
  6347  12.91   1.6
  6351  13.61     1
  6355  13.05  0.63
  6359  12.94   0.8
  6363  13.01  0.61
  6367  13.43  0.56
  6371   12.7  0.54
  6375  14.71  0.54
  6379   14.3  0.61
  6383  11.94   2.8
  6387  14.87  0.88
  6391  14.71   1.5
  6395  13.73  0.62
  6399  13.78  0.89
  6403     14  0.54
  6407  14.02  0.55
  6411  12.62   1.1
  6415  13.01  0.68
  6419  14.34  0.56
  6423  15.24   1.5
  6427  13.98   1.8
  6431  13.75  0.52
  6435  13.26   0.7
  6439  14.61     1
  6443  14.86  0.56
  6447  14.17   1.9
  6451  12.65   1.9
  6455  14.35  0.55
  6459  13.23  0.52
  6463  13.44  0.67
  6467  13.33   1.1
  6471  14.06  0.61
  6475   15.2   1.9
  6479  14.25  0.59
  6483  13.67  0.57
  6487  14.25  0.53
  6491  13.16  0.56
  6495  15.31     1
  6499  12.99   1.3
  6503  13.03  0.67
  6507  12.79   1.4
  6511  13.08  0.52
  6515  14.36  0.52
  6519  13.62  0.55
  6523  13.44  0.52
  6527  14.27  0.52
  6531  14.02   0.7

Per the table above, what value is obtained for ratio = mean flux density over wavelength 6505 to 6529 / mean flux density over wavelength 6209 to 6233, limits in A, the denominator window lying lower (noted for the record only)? 1.01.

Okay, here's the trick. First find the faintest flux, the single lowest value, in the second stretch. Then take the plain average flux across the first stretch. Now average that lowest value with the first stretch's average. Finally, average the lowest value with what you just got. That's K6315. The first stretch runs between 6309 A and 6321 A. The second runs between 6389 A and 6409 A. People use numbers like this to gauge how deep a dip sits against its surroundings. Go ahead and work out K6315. 13.8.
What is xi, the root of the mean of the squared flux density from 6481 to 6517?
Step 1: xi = 13.7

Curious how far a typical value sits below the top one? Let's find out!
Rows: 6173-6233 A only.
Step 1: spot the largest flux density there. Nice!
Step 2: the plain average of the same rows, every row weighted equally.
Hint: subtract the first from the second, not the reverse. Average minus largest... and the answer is -0.83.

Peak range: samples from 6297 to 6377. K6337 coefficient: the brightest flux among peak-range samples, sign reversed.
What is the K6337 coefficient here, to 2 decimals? -14.71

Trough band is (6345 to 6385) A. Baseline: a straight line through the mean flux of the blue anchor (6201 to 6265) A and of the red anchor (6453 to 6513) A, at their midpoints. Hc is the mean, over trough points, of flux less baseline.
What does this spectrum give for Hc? -0.31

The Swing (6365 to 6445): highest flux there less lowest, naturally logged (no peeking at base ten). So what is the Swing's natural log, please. 1.19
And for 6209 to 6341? 0.84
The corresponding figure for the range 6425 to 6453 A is 0.79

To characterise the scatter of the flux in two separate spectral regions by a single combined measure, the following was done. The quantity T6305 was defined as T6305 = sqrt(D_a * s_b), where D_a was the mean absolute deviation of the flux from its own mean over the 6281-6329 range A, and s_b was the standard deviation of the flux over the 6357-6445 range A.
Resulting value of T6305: 0.55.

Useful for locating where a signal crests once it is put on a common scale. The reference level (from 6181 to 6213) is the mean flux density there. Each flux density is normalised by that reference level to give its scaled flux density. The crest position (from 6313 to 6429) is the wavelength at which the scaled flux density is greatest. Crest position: 6423 A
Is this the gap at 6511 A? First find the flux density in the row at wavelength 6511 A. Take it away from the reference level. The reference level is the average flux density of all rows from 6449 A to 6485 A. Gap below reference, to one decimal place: 0.7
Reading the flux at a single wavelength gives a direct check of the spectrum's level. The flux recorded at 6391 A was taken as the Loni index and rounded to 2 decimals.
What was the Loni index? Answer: 14.71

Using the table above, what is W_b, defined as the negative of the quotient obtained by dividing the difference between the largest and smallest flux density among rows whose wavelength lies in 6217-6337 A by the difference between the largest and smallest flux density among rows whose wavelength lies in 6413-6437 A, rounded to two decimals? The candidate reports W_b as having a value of -1.04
